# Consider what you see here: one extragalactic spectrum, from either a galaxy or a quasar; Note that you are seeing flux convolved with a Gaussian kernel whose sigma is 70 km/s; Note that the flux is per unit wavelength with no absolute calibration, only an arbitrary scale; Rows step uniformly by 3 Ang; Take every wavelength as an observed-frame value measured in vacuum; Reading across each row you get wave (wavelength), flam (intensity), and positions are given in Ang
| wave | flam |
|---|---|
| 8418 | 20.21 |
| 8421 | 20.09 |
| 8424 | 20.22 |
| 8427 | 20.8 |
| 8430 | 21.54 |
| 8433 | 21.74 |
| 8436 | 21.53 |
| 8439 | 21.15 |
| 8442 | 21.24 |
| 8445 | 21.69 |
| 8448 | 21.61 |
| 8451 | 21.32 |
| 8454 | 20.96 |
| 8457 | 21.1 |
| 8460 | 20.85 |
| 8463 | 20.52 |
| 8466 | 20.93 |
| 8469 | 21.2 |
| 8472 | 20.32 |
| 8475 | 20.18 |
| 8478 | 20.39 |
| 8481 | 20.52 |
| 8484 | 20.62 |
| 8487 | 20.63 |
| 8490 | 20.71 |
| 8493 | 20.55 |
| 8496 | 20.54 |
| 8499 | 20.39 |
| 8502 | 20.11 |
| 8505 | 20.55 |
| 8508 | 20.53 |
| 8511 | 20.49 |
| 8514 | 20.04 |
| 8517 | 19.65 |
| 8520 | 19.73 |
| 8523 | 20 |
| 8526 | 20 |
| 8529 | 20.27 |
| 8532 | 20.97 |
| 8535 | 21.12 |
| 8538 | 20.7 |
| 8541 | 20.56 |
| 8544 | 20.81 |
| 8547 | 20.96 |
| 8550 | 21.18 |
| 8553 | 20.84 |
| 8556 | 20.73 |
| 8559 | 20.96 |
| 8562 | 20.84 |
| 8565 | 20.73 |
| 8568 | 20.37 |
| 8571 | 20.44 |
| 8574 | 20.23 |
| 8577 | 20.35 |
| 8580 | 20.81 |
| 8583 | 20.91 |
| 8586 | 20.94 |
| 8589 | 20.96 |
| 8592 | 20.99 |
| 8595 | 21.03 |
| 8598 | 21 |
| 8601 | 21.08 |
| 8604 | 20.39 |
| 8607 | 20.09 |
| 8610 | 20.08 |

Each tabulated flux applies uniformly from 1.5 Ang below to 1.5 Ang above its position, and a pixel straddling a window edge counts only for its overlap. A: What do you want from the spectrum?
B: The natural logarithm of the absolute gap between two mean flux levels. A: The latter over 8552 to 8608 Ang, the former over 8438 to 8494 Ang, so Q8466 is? -1.9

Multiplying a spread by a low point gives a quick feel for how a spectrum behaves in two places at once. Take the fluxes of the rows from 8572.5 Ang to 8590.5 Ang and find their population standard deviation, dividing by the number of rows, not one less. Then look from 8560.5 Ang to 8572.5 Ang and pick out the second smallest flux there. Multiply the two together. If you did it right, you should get 6.0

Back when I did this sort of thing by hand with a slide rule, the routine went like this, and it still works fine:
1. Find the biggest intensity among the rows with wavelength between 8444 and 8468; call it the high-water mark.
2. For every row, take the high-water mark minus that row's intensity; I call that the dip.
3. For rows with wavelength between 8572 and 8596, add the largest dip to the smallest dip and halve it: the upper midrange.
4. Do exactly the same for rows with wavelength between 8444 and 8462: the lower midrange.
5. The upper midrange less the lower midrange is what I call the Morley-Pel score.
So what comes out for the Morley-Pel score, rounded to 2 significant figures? 0.64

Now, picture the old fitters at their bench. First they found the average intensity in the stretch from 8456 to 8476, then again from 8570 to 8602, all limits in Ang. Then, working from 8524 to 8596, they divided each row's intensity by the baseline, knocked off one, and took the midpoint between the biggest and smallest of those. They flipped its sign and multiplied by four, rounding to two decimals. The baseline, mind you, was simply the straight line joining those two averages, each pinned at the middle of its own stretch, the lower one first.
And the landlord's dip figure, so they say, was 0.03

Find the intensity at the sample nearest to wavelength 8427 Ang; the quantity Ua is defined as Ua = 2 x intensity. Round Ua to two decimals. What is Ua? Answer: 41.60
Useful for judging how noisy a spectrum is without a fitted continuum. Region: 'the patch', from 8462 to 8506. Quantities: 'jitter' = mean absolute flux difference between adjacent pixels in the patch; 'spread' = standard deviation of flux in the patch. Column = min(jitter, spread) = 0.23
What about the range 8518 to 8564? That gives 0.24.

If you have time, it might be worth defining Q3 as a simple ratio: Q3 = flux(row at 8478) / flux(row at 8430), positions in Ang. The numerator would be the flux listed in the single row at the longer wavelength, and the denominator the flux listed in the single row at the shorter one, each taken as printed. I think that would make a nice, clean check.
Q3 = 0.947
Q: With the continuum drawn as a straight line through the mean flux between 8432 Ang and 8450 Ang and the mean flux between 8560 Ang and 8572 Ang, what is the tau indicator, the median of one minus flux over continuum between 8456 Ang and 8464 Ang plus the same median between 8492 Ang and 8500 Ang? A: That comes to 0.05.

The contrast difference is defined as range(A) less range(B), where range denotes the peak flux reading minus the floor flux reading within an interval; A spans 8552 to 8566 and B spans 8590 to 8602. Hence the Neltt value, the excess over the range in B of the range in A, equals 0.1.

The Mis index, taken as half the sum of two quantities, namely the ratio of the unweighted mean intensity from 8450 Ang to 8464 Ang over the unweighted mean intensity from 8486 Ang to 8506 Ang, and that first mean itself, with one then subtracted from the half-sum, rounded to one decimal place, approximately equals 10.0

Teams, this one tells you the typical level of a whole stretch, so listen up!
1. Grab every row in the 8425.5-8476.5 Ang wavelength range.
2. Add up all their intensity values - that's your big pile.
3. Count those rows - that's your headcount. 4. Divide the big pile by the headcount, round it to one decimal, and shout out 21.1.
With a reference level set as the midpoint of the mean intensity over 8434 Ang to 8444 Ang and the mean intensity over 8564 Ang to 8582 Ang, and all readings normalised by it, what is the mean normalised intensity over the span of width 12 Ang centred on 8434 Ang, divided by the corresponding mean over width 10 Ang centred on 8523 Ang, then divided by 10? 0.108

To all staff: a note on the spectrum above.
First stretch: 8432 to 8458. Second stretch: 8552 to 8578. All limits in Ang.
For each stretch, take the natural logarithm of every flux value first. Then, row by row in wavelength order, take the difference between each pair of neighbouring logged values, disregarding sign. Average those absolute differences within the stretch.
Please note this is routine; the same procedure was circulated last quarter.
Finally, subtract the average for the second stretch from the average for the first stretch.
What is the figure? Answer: 0.0036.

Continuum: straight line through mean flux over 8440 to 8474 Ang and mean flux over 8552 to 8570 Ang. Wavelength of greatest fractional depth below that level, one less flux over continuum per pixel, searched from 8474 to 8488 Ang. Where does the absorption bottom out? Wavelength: 8475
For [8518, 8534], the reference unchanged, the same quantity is 8520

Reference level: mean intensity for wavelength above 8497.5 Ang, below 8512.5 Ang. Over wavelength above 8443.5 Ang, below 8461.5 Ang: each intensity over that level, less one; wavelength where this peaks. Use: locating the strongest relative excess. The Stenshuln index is 8445 Ang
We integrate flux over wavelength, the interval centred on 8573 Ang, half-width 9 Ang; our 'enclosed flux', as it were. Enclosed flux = 369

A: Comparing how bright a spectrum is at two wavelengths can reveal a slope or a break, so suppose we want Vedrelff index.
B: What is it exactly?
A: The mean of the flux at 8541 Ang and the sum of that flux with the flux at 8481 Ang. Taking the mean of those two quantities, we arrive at 30.8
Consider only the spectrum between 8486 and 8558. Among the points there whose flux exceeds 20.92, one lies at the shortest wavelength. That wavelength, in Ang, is 8532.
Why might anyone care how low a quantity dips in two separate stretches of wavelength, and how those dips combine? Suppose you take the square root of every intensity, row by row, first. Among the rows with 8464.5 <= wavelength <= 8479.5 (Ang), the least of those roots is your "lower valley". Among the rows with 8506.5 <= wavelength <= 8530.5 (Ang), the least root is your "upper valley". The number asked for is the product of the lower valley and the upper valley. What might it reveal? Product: 19.9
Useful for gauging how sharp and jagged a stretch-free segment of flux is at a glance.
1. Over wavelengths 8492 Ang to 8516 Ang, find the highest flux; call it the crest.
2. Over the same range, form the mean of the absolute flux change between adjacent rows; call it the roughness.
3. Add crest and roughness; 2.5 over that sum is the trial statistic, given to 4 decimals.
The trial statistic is 0.1205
